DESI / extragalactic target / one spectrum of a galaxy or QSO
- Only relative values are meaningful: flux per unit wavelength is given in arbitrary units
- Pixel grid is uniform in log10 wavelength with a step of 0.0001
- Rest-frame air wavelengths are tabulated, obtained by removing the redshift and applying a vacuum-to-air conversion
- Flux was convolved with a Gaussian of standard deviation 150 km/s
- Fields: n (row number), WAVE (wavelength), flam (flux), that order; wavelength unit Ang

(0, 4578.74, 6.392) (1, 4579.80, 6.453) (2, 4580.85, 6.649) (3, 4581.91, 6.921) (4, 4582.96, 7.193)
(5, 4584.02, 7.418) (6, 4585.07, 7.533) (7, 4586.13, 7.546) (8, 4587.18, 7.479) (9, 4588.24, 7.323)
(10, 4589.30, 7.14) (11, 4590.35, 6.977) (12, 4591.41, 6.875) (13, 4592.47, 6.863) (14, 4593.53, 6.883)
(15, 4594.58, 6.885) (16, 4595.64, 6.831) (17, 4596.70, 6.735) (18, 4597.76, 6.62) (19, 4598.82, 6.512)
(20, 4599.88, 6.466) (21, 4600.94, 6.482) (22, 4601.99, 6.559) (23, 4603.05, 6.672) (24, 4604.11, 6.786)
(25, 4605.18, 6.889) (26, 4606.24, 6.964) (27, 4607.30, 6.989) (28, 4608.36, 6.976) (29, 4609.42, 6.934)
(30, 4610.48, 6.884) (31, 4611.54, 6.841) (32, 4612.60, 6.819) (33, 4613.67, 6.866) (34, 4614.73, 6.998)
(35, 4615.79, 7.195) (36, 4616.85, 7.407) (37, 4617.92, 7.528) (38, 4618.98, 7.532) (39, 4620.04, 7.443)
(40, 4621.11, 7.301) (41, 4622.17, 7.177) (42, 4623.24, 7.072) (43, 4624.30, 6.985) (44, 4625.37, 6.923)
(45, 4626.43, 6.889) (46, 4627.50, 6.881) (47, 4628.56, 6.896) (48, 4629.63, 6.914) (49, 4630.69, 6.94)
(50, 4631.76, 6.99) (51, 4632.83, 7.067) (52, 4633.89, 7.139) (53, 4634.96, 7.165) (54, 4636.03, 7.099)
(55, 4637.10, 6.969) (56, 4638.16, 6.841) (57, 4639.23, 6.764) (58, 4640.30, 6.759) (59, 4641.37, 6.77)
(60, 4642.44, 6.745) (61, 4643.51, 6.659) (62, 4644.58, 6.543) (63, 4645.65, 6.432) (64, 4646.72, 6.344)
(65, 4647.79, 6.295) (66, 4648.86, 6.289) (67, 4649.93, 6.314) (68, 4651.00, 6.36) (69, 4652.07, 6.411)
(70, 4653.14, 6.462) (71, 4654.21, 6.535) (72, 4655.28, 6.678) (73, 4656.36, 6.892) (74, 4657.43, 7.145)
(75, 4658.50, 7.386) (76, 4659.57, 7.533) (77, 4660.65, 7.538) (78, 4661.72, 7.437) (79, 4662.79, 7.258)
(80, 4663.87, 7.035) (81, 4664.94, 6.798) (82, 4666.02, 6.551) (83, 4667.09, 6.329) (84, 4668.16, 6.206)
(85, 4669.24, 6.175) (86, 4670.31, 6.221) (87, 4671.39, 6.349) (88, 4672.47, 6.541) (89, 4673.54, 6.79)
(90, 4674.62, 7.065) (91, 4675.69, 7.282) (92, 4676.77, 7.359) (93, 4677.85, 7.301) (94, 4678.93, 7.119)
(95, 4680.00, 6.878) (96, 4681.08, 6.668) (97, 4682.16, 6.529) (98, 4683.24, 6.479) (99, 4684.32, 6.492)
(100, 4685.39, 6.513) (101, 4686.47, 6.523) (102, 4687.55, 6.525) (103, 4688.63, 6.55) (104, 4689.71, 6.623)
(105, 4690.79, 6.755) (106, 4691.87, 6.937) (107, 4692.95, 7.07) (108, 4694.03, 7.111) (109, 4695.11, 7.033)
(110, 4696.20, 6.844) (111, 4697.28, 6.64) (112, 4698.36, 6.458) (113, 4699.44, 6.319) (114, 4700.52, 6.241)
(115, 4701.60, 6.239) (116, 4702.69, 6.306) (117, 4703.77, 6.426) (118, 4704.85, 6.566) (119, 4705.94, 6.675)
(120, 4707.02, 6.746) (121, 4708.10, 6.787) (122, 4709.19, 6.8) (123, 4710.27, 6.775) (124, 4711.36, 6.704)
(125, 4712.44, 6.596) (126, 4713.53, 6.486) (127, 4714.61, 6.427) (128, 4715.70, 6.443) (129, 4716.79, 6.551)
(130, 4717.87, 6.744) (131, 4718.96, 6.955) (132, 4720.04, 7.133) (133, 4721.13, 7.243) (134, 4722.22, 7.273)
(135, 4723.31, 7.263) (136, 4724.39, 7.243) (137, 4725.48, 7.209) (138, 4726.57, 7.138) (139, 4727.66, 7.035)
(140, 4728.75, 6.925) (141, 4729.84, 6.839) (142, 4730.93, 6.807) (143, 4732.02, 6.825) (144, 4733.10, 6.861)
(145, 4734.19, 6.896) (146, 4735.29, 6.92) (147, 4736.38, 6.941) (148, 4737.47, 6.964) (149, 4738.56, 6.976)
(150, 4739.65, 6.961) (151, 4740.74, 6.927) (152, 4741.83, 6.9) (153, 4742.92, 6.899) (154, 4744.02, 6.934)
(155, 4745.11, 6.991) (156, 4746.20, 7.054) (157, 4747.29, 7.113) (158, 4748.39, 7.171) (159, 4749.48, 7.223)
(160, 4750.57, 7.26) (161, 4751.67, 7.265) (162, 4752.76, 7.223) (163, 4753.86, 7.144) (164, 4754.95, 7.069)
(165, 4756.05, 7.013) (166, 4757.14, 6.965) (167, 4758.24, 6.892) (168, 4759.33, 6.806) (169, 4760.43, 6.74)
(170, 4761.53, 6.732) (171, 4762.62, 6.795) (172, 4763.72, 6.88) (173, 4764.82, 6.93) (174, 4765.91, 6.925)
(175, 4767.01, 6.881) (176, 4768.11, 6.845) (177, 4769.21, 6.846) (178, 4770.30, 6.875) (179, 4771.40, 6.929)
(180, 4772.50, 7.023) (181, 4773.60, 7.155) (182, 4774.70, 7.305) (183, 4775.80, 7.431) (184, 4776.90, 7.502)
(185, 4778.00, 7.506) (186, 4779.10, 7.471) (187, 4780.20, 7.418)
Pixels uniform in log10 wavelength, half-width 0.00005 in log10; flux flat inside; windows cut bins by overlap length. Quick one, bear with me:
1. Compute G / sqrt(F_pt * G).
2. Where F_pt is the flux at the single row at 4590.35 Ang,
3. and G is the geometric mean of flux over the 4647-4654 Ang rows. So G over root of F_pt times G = 0.95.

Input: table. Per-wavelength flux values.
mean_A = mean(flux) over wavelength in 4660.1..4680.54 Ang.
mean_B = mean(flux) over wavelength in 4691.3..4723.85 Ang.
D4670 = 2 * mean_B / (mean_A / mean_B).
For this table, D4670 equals 13.2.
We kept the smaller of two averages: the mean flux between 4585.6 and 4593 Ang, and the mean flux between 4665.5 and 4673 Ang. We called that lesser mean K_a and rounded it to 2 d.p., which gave 6.34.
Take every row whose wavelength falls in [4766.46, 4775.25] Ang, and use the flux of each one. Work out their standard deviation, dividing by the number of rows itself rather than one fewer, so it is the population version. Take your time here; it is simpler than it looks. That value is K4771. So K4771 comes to 0.16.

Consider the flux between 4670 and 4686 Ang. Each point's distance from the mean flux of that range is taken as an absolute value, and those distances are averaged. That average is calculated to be 0.32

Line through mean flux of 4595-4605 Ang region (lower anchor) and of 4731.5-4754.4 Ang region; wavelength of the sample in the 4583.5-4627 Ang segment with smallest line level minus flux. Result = 4586.13 Ang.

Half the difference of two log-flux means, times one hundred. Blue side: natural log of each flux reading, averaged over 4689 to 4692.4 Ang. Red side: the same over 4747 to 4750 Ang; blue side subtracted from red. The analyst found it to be 2.9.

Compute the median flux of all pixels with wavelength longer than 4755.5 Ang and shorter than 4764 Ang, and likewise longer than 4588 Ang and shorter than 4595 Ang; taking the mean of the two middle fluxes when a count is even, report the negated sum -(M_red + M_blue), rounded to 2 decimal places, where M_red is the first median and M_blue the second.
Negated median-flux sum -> -13.73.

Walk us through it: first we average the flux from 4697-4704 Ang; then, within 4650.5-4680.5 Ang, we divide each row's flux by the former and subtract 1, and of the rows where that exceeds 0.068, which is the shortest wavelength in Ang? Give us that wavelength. 4656.36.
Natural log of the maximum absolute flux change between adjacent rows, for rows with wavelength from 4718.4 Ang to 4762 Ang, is -1.7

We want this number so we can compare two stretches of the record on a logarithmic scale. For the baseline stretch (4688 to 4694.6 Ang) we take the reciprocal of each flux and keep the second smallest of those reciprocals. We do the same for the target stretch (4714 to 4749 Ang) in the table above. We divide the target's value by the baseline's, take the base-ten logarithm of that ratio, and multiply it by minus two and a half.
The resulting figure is 0.03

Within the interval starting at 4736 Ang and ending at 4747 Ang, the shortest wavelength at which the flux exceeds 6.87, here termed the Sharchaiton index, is 4736.38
